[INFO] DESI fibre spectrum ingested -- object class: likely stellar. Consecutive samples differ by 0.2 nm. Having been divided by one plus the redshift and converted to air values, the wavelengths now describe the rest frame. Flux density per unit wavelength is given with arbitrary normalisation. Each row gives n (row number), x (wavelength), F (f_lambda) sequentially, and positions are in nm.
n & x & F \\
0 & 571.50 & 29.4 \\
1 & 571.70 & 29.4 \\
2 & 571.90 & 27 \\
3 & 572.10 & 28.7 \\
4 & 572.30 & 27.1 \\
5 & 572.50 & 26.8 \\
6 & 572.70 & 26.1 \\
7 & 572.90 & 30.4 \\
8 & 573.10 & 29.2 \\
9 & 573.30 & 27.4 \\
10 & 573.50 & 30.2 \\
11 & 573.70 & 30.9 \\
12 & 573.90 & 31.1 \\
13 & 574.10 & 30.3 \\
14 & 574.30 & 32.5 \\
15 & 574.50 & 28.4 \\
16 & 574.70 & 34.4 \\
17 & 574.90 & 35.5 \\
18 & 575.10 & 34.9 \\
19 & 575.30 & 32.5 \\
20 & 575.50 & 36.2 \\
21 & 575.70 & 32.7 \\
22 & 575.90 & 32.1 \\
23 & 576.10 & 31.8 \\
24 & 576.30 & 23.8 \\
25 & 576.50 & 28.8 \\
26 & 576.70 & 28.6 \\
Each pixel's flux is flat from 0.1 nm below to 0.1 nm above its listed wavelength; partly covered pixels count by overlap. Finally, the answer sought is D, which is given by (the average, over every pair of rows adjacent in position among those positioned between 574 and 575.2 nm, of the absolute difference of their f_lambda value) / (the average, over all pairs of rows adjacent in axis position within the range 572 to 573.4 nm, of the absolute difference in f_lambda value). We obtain 1.7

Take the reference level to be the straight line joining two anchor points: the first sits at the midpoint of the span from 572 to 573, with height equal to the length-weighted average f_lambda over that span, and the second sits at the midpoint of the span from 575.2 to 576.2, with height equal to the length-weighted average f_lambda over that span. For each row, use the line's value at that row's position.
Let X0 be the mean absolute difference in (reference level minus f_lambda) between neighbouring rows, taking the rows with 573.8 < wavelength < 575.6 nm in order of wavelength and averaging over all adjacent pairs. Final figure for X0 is 2.6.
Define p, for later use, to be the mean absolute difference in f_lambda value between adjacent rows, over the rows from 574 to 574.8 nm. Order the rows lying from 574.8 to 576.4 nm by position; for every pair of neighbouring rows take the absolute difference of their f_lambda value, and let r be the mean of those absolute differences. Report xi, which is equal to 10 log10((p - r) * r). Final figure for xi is 6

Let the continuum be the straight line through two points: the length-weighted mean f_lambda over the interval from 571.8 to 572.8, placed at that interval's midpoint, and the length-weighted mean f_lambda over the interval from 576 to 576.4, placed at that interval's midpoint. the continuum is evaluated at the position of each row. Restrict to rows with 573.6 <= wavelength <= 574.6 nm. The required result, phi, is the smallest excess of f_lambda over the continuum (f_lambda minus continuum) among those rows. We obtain 0.9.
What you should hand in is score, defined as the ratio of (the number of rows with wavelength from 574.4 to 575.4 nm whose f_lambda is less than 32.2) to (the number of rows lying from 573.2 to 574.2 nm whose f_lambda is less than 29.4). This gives 1.0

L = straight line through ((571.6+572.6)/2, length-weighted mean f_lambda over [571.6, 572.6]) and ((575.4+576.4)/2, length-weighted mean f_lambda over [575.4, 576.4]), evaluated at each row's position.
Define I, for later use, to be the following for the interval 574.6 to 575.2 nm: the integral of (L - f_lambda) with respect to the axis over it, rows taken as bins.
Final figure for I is -2.7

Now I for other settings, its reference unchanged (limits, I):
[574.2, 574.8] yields -1.0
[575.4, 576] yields -1.5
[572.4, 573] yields 0.4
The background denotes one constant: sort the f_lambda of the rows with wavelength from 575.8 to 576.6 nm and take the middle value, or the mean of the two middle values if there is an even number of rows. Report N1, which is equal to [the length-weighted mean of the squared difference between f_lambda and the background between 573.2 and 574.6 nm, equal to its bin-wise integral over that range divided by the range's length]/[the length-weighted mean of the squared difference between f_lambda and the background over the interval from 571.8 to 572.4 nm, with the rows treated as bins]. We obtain 0.3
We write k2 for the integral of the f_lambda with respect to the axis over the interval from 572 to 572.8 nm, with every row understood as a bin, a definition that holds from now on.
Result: 21.7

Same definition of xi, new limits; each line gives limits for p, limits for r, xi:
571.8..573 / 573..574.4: -4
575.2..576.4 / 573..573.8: 4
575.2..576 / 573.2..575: -1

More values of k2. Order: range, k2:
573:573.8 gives 23.5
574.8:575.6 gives 27.8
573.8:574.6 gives 24.5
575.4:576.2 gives 26.6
